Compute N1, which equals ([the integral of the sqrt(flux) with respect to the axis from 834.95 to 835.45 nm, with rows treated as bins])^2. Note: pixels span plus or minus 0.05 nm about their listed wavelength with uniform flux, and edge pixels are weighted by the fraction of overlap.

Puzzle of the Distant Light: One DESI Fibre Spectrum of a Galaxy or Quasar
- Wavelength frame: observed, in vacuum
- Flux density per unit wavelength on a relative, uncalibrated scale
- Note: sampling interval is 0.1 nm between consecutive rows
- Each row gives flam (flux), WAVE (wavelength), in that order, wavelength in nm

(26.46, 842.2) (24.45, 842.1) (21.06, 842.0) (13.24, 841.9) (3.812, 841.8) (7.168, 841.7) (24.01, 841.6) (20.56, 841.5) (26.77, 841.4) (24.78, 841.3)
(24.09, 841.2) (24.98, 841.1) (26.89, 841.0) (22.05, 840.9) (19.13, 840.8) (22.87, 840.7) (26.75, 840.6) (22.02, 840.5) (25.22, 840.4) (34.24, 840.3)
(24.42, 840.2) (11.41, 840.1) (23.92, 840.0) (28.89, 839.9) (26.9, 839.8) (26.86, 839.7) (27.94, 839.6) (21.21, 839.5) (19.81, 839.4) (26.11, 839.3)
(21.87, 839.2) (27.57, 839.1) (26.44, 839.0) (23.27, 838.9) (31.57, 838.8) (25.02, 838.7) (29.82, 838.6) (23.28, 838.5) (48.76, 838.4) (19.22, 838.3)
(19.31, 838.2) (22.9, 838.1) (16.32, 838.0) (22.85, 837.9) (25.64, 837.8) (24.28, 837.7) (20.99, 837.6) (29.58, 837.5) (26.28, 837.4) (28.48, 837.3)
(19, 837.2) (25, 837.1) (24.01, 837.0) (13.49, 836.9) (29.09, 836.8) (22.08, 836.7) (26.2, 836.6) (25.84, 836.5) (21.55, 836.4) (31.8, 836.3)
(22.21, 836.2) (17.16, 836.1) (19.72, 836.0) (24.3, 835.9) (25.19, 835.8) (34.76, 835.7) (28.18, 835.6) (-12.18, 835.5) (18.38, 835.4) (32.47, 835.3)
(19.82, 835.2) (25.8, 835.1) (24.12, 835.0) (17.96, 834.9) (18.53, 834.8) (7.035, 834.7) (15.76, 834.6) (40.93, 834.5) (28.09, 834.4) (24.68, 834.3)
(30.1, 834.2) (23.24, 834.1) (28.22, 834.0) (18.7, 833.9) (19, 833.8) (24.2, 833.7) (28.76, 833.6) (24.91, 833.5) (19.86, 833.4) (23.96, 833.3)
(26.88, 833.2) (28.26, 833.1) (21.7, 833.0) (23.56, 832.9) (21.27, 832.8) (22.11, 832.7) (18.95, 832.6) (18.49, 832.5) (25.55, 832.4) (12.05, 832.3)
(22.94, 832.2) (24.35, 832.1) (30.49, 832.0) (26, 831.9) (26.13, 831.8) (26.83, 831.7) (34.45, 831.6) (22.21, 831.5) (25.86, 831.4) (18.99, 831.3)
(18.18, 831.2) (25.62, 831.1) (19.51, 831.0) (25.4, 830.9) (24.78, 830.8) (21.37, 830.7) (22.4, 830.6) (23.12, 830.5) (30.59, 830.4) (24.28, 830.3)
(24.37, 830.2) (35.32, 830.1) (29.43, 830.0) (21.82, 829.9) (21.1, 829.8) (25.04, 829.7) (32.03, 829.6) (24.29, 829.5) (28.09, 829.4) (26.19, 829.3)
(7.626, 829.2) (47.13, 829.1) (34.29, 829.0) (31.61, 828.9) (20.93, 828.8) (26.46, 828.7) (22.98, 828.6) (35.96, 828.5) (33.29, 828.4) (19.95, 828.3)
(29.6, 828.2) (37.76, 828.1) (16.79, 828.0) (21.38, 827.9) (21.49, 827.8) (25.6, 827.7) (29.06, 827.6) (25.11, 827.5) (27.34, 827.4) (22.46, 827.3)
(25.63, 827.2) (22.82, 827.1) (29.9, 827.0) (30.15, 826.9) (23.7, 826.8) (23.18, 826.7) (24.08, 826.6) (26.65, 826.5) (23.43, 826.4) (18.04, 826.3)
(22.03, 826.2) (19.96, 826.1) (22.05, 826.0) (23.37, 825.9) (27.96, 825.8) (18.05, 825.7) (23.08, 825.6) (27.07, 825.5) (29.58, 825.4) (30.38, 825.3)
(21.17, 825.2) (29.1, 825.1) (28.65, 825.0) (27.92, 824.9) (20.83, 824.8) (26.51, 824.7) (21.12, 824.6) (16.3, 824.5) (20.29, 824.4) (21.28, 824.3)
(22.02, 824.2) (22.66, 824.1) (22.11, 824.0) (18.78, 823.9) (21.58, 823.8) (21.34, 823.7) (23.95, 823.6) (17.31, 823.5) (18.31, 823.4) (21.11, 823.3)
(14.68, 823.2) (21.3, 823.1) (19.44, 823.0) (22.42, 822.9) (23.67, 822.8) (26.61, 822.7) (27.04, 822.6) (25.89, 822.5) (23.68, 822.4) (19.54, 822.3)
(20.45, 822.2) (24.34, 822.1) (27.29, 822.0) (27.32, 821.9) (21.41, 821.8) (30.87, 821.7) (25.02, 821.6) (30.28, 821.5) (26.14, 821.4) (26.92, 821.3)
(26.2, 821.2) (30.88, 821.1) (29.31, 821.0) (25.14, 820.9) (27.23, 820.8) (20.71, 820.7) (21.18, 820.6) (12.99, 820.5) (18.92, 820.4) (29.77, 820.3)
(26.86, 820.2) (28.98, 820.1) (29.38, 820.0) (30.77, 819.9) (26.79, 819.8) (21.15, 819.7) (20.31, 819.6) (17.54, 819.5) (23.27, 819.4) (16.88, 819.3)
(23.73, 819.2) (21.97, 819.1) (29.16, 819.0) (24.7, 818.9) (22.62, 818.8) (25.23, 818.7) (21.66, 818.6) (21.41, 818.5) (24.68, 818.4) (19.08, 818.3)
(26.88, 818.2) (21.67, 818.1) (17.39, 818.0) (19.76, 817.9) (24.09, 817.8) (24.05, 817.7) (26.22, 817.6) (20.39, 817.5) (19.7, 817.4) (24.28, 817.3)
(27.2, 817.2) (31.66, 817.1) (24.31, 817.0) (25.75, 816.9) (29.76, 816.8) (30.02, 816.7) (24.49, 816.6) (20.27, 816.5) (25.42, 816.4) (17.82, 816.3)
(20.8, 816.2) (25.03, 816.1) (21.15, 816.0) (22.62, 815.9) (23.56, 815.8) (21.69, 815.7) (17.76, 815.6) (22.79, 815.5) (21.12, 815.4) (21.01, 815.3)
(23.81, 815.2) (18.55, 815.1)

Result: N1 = 5.97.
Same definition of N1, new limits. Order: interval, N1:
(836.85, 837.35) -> 5.41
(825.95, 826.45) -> 5.26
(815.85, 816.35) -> 5.35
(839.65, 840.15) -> 5.77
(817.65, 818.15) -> 5.33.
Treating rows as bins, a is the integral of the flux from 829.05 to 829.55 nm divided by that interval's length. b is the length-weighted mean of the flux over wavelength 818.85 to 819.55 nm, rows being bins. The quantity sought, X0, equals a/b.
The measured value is 1.19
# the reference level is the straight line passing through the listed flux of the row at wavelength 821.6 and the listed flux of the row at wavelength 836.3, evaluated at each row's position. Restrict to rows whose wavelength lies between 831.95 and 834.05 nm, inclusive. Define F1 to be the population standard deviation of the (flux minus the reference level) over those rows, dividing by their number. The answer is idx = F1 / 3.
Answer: 1.4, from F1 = 4.2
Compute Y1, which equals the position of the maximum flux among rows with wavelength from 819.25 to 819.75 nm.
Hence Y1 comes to 819.4 nm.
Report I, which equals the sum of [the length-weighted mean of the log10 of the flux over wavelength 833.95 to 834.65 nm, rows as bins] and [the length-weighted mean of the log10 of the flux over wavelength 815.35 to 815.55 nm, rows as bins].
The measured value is 2.76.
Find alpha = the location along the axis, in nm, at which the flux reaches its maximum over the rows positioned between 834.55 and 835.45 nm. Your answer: 835.3 nm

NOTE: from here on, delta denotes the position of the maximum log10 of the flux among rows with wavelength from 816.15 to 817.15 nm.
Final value 817.1 nm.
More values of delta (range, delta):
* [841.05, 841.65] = 841.4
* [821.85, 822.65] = 821.9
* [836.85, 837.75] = 837.5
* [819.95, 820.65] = 820.3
